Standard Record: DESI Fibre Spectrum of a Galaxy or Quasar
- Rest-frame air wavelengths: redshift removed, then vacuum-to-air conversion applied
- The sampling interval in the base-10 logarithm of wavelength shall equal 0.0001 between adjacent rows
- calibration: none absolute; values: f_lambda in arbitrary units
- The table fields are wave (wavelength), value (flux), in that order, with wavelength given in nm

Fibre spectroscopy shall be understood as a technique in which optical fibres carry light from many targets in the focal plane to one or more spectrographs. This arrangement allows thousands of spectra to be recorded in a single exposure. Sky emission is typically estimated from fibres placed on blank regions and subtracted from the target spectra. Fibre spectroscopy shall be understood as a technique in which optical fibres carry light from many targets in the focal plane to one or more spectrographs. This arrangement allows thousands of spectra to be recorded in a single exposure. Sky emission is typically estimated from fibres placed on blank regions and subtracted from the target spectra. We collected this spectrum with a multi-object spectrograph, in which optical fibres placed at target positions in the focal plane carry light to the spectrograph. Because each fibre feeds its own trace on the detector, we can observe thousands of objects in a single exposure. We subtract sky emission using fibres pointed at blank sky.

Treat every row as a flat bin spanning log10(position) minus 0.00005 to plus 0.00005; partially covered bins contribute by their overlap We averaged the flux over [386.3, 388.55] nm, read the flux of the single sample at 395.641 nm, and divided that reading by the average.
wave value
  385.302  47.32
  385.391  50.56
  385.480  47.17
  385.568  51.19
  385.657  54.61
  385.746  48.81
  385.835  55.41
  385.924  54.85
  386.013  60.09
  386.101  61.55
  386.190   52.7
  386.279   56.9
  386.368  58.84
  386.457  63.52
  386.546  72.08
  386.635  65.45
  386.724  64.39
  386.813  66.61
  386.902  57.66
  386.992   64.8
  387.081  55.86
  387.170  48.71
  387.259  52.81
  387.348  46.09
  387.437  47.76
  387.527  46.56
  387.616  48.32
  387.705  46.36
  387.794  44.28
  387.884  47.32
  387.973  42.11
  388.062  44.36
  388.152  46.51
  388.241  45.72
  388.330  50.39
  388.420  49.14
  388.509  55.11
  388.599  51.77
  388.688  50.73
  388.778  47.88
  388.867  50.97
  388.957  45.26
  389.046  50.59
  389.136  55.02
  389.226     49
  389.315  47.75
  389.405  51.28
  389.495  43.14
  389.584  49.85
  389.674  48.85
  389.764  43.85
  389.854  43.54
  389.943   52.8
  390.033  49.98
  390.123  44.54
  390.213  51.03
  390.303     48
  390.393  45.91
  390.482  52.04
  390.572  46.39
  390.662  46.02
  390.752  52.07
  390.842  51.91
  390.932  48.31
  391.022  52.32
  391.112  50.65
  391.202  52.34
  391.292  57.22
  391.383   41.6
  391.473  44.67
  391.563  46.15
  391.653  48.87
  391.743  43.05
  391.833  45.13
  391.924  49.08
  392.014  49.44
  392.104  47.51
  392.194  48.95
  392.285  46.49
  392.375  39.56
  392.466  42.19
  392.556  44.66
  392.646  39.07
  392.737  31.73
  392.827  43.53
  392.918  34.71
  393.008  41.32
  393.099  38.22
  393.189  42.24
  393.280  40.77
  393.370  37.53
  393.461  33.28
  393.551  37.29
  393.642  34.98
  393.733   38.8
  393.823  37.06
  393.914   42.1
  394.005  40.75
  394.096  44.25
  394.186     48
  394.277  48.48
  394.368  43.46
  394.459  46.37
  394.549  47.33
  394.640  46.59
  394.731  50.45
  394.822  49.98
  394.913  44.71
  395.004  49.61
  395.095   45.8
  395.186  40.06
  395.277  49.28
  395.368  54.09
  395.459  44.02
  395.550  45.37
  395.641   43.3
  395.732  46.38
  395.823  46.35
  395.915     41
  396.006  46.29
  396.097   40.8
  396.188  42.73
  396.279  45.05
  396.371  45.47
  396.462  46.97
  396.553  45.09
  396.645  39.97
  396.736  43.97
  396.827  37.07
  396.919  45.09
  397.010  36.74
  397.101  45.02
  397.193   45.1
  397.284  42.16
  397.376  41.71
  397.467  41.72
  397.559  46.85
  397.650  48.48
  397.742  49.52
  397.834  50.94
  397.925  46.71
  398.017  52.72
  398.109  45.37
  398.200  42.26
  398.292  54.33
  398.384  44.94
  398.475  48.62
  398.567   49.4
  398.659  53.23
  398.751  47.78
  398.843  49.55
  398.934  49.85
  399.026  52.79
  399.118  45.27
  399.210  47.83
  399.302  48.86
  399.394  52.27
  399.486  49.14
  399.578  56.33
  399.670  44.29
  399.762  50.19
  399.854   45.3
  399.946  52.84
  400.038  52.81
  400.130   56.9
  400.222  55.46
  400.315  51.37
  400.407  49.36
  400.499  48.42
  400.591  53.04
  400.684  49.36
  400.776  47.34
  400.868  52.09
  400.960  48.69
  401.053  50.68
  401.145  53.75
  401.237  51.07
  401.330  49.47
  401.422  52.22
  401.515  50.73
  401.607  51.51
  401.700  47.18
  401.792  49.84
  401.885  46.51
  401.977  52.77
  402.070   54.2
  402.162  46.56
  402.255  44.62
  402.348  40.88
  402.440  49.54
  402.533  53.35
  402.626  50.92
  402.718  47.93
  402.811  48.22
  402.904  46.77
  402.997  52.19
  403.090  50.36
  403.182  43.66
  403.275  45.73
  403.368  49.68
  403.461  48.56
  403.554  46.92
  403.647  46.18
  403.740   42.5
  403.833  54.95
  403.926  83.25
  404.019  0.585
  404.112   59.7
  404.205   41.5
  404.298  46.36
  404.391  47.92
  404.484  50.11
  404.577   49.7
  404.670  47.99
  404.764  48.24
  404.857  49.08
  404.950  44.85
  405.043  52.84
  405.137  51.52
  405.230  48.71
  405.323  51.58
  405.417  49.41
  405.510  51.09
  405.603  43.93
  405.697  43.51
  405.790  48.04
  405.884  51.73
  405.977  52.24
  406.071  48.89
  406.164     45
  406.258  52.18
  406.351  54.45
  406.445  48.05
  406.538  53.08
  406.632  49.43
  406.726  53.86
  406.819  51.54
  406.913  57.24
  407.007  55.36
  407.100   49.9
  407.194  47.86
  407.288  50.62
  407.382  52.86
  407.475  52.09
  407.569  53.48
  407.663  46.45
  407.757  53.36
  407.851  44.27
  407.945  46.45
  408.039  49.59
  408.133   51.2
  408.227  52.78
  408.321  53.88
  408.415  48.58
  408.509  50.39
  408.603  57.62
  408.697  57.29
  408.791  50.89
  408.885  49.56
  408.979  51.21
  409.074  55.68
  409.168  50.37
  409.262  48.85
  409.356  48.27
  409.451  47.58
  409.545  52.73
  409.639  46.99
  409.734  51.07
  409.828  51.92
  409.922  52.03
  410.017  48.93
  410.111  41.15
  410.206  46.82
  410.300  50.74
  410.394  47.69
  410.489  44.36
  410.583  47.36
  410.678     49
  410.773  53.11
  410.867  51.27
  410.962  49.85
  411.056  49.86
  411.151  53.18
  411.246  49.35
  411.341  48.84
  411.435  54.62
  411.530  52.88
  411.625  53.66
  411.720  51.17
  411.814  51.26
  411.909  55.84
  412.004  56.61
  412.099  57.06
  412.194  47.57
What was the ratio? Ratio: 0.8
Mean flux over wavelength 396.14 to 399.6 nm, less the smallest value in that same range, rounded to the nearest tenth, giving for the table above 10.0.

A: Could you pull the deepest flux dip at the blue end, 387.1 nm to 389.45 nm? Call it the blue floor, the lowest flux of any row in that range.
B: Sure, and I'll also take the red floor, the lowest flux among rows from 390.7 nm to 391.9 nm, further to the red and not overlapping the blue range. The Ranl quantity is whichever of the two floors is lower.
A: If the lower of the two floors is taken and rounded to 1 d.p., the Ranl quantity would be 41.6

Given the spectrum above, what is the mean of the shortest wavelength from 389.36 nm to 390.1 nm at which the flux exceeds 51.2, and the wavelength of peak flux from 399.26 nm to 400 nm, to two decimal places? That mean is 394.49 nm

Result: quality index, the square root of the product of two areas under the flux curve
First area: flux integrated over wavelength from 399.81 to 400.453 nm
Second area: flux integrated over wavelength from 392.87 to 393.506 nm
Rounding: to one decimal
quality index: 28.5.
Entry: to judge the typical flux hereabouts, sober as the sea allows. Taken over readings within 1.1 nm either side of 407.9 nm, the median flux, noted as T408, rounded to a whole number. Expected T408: 51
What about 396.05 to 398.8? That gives 45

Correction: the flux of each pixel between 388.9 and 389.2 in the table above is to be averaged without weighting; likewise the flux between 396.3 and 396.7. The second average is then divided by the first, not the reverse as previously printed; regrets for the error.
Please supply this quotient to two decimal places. 0.88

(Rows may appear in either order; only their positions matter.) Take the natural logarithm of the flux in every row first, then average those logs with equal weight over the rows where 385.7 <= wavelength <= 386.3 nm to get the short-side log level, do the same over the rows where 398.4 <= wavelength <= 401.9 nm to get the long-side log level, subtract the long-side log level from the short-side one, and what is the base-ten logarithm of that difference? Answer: -1.0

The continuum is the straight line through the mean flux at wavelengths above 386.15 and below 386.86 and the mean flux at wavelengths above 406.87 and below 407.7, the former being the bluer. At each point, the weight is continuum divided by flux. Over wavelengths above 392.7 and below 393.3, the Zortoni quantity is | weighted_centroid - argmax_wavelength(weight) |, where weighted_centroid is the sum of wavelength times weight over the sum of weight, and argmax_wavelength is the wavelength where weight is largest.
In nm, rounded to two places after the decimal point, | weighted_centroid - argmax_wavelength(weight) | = 0.26 nm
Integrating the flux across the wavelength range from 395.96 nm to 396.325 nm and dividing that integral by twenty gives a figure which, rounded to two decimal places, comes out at 0.80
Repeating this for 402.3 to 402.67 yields 0.90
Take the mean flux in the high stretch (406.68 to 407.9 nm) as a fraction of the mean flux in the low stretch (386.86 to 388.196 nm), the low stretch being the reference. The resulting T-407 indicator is 1.04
